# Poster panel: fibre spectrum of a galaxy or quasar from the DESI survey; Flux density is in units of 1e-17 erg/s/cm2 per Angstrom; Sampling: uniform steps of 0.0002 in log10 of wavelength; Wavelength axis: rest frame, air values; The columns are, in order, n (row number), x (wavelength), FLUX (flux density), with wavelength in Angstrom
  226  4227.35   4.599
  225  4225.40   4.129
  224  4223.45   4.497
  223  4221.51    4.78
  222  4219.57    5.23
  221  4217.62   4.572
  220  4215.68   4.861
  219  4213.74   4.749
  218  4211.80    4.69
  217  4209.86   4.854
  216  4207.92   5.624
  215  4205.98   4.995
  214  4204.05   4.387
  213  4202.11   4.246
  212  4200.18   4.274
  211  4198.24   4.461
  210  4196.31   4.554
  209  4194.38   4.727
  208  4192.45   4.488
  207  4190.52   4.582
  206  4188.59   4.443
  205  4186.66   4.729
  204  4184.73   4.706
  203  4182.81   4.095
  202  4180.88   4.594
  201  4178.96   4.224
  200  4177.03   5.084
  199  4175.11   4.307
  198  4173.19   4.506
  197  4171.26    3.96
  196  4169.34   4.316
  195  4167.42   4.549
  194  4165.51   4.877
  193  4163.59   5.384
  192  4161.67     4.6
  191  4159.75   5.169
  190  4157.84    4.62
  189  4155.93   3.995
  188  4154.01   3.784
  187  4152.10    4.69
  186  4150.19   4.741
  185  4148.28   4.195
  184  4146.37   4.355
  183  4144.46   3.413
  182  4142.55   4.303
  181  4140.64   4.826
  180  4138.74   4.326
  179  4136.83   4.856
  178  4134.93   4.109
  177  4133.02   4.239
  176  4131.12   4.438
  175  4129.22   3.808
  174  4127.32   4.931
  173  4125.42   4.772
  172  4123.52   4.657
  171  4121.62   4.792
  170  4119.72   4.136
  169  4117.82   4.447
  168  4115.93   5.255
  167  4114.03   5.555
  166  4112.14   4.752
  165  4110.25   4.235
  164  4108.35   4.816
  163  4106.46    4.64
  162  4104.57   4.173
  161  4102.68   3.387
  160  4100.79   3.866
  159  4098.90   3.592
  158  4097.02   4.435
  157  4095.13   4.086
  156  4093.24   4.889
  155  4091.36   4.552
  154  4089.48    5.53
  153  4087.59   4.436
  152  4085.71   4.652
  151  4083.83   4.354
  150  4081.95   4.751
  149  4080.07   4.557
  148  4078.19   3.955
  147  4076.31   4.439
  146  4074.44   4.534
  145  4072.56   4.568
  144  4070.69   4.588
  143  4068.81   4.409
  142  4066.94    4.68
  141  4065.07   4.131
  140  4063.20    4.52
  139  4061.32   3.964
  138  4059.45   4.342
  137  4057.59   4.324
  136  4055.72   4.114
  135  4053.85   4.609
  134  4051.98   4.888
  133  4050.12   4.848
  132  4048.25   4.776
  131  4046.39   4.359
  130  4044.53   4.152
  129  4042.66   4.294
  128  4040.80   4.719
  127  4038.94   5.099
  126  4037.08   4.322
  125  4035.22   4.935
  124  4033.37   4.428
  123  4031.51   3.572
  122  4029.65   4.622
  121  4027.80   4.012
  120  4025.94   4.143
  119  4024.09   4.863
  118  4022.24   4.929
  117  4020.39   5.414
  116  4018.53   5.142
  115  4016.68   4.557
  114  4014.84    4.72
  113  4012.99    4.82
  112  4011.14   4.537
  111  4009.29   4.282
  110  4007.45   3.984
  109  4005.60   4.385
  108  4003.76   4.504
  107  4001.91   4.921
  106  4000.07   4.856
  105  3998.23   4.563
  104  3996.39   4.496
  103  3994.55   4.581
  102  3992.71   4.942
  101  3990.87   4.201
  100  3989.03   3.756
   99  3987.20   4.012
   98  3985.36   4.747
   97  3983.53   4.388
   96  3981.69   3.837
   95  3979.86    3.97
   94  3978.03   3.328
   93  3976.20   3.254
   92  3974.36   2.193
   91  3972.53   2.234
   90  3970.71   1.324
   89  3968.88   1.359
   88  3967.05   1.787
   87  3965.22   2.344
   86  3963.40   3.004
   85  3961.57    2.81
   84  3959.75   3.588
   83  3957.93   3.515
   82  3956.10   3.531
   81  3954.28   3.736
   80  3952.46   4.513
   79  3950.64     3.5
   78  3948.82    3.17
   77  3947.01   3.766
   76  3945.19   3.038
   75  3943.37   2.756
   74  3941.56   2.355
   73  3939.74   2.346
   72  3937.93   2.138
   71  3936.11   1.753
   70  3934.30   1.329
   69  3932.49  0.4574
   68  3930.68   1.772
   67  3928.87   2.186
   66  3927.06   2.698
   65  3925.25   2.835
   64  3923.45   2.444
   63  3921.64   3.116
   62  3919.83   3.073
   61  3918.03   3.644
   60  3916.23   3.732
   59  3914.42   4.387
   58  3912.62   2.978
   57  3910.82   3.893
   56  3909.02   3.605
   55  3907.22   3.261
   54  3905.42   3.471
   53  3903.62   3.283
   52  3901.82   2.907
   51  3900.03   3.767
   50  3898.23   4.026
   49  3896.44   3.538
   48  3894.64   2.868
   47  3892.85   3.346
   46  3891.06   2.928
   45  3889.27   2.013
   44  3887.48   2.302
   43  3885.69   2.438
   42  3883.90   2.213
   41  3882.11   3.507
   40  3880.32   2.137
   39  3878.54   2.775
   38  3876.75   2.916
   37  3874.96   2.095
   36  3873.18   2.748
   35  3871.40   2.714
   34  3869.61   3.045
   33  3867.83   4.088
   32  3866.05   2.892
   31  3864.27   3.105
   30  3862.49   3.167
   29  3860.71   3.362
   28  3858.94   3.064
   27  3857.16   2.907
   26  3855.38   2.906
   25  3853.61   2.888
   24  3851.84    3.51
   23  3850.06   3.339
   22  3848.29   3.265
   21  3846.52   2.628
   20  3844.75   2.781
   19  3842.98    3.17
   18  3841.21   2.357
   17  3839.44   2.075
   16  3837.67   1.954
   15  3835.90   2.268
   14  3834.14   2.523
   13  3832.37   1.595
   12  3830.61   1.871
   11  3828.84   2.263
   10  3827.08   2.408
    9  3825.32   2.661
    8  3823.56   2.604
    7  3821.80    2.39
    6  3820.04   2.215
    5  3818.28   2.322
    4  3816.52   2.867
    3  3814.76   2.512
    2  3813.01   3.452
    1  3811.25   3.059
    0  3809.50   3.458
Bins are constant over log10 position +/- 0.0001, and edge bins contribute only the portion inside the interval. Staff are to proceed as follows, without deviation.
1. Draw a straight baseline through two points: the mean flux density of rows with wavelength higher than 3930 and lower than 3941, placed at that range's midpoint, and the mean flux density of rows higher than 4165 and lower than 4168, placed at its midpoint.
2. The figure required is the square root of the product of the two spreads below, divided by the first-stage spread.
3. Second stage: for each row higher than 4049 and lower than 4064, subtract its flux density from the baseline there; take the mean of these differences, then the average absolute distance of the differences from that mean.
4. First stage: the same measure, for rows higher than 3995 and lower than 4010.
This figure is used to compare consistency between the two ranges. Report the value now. 1.07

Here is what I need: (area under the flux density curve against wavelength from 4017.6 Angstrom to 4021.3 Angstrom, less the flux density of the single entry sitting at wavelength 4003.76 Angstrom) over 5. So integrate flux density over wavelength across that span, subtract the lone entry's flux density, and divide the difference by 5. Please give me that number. 3.0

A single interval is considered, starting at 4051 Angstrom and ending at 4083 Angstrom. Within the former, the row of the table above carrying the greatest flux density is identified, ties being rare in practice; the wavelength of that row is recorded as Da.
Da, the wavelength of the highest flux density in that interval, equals 4051.98 Angstrom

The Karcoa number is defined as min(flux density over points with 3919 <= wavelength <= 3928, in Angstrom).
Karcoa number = 2.444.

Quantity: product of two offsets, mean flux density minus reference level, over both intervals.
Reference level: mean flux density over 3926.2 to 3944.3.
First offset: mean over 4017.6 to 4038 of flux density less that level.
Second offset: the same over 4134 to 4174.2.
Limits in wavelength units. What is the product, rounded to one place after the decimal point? 6.4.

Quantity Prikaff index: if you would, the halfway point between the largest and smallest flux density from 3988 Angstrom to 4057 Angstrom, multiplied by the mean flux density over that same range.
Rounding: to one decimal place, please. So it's 20.4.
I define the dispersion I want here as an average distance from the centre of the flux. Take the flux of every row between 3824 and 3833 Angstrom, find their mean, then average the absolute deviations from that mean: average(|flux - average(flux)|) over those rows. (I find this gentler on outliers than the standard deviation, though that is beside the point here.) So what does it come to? 0.34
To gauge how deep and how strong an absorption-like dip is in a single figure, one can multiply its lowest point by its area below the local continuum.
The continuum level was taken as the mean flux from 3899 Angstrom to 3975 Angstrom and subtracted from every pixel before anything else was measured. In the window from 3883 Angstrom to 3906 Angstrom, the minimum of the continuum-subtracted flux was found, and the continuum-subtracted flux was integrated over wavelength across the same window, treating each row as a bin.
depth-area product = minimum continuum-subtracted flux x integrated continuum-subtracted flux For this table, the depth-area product -3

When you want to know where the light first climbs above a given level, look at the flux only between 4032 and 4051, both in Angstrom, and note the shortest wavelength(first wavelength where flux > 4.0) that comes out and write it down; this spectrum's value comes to 4033.37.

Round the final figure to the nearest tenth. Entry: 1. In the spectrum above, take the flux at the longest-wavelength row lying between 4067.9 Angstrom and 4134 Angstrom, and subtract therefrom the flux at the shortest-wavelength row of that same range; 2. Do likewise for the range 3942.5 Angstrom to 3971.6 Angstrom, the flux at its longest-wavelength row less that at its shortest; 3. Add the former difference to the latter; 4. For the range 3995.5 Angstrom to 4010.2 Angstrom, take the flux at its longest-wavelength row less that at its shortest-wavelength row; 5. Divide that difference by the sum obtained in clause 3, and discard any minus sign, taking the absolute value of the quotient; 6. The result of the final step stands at 0.1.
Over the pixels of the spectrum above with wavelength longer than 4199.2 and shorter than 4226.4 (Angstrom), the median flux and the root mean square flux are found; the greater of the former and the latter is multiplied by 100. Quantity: 472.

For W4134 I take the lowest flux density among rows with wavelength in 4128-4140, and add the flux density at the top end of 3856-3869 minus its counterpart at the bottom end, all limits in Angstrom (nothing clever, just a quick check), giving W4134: 5.0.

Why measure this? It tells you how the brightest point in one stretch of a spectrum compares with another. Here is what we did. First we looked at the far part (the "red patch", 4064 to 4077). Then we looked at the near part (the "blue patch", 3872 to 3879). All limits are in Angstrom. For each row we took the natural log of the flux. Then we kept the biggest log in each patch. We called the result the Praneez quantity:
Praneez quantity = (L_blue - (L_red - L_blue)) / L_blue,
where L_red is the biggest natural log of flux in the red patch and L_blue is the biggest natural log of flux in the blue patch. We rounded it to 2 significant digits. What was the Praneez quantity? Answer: 0.56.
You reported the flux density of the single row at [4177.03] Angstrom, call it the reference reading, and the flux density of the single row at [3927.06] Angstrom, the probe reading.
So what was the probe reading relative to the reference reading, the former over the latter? 0.5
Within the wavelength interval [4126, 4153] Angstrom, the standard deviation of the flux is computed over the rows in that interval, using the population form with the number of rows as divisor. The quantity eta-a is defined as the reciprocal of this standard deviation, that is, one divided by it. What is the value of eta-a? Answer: 2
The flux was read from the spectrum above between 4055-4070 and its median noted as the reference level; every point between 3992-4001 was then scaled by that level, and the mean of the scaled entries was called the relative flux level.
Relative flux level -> 1.08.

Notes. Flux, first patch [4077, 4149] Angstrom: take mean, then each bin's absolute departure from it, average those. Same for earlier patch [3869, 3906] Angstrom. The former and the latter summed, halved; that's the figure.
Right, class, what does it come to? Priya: 0.41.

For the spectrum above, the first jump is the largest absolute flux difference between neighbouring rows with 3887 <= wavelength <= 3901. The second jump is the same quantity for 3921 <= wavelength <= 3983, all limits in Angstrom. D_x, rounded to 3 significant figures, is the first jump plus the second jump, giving 2.23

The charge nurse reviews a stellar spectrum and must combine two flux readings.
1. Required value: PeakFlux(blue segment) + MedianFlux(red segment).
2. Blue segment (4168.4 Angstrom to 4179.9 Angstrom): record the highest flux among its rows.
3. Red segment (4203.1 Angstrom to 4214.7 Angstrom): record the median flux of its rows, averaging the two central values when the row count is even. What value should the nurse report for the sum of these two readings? 9.9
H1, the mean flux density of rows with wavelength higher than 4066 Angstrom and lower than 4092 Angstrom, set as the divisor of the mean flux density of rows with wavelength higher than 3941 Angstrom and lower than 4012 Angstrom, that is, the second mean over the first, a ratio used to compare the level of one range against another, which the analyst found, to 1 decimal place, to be 0.8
